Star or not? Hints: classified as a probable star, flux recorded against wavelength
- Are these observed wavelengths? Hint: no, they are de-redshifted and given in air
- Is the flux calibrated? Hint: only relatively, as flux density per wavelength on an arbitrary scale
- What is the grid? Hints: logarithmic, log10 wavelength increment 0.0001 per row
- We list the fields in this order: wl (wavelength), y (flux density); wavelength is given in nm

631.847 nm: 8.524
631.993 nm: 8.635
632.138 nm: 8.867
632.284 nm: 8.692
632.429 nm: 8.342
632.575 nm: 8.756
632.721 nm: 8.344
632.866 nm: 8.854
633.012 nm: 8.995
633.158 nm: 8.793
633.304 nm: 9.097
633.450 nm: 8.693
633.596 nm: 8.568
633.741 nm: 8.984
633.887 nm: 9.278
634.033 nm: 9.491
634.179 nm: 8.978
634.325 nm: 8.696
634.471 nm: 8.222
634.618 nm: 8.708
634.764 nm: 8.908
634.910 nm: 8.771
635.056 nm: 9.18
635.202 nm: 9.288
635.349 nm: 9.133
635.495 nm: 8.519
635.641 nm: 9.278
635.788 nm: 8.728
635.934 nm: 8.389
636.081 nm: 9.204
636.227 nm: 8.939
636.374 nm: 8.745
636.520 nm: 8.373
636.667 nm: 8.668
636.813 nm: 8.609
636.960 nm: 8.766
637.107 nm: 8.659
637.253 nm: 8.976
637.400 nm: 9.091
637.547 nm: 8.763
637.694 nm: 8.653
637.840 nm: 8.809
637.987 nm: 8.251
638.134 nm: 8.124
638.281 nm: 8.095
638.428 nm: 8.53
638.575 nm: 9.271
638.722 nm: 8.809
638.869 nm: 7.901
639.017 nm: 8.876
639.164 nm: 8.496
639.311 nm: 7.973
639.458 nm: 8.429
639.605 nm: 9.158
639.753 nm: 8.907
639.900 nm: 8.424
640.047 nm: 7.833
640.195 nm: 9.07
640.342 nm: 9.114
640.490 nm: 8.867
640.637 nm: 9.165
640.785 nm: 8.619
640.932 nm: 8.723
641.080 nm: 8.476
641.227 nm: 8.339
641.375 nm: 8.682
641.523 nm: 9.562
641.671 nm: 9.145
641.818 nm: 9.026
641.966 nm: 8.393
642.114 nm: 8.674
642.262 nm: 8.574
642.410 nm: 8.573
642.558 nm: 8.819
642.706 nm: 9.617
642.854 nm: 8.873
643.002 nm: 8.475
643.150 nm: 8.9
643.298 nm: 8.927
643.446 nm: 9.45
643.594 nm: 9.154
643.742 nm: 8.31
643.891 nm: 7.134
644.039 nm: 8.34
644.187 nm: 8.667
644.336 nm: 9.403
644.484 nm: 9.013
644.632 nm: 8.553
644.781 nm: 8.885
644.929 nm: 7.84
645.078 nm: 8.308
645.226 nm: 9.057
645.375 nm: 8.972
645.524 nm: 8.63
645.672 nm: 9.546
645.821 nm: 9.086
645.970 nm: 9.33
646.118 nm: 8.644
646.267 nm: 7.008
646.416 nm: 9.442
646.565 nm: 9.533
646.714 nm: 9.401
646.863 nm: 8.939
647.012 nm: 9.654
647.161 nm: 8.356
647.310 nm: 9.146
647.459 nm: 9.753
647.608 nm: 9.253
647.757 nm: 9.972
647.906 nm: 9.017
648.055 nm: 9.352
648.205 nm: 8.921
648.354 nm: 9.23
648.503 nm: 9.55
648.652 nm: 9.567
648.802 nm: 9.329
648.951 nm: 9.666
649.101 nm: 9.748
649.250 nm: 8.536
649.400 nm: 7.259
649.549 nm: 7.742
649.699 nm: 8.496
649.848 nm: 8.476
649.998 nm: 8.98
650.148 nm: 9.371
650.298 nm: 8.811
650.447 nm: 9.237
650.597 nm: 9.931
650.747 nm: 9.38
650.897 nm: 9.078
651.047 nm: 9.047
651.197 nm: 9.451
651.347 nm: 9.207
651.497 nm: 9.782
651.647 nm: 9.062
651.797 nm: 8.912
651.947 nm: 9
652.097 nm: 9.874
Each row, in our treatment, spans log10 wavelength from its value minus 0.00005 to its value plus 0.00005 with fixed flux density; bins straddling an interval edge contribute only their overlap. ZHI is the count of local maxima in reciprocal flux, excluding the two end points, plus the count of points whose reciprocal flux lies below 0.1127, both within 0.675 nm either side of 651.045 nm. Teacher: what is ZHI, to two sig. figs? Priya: 11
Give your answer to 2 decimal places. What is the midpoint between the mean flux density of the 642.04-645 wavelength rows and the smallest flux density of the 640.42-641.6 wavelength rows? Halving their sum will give 8.52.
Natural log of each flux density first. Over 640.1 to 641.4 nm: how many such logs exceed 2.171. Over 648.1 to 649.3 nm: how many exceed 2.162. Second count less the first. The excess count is 3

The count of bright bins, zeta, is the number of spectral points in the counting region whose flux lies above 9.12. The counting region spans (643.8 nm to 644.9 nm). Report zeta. 1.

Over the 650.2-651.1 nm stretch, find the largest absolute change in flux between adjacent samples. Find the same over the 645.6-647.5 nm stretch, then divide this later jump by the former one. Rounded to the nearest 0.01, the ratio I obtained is 3.51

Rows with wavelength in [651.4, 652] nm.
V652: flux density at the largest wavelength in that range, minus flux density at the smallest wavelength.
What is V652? -0.8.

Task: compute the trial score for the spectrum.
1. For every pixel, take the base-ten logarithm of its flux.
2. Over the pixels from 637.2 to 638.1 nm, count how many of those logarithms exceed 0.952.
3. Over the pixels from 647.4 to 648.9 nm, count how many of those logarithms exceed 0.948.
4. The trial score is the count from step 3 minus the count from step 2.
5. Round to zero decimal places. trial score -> 8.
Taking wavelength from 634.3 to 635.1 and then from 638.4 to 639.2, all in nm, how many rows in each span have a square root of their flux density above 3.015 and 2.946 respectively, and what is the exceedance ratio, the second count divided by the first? 3.0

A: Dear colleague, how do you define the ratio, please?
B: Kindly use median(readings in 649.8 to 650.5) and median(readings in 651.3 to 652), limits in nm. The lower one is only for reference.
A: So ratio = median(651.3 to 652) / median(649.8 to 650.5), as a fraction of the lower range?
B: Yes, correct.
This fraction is 1.01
